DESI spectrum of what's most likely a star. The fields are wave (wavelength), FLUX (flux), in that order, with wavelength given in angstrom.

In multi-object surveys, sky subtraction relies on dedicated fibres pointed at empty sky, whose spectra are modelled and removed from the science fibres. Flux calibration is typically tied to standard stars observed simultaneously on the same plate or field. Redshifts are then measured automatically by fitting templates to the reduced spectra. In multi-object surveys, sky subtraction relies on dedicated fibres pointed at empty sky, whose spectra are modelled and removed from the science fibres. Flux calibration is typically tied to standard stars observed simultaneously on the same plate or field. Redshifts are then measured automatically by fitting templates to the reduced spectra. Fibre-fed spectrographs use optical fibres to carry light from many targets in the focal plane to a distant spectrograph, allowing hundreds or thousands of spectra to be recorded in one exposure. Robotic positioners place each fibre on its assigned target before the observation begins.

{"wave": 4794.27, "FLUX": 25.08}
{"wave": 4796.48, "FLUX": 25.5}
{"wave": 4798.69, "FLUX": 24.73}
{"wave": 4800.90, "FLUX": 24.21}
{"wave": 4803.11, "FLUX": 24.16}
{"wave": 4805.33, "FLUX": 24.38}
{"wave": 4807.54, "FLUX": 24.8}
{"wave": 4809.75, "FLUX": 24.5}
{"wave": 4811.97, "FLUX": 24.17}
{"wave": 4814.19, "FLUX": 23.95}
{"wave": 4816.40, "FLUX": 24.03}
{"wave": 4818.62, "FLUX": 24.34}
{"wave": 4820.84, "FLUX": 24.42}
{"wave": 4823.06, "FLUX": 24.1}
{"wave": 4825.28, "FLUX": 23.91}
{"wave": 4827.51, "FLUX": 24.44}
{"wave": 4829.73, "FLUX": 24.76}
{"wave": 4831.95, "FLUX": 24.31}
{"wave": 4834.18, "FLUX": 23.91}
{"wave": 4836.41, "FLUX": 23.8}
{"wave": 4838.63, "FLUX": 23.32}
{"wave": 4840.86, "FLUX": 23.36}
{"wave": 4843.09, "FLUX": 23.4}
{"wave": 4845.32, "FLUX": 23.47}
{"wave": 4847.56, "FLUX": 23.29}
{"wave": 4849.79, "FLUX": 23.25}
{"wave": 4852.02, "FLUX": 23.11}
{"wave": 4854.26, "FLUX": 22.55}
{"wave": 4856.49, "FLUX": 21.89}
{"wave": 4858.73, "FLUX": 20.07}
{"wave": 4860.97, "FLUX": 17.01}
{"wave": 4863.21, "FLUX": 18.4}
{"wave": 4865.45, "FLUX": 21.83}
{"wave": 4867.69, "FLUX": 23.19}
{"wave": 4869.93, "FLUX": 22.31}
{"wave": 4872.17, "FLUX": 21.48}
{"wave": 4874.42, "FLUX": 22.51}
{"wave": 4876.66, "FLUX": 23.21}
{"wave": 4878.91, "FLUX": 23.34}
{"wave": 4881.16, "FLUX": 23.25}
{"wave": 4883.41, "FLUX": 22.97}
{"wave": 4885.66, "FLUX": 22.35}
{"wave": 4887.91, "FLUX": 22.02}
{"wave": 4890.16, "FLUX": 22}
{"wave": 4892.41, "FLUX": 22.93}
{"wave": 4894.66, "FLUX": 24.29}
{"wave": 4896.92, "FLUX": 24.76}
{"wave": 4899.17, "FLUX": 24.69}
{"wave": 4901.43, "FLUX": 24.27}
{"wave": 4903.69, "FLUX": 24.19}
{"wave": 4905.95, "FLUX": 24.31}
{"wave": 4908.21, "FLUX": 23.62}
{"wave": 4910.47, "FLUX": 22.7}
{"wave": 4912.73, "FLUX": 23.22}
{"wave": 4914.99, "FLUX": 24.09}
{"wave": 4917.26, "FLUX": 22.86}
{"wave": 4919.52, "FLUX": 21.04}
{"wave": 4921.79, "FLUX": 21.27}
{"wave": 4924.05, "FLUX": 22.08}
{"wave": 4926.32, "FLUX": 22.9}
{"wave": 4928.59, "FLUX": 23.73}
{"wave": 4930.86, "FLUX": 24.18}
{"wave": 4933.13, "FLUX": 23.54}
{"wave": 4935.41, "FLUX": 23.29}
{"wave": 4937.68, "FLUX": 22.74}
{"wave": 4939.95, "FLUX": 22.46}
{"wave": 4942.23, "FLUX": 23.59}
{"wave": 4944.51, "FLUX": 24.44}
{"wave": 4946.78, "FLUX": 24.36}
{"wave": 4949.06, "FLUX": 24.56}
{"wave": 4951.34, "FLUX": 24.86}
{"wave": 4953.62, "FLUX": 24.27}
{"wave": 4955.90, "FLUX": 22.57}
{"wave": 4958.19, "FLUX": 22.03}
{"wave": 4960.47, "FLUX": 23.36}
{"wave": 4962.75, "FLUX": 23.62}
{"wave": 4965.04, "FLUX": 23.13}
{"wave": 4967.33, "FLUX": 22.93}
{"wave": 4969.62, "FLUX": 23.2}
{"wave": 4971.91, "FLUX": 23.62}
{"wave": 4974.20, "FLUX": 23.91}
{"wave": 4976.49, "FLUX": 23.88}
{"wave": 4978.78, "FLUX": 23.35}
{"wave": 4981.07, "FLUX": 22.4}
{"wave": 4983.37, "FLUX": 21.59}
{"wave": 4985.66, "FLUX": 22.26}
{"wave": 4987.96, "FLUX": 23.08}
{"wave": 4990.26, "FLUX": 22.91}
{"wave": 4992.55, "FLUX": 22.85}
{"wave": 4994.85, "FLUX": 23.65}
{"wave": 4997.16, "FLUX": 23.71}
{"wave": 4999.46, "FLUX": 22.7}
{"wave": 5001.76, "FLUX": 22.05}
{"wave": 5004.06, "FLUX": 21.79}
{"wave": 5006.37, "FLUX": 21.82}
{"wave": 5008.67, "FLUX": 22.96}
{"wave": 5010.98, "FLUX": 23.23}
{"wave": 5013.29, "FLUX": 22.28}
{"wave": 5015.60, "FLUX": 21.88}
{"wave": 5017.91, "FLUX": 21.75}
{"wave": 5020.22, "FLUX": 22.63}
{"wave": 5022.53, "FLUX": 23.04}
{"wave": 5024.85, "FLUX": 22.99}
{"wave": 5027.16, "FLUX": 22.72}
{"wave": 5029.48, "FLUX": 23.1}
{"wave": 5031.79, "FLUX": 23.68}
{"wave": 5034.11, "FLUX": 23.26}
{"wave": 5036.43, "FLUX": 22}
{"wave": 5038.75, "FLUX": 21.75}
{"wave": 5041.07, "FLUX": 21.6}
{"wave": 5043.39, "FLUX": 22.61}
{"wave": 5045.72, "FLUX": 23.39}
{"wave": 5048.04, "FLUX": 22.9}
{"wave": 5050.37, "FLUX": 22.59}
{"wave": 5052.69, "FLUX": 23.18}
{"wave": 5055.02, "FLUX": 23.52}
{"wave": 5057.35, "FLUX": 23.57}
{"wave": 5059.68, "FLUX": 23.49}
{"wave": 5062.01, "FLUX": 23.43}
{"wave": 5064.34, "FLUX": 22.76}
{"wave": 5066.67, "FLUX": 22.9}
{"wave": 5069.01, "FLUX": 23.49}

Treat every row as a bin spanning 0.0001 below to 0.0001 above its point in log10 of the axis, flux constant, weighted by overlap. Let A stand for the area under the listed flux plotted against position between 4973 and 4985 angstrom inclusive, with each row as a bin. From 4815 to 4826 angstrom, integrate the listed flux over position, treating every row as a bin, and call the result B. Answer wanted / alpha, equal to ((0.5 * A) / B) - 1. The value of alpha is -0.48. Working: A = 276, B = 266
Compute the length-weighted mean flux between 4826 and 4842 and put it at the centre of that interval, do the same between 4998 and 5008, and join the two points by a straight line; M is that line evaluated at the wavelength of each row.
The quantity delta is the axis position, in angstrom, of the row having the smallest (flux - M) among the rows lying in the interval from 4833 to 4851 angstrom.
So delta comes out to 4838.63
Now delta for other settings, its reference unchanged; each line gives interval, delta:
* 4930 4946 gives 4939.95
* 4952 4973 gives 4958.19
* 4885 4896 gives 4887.91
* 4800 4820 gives 4814.19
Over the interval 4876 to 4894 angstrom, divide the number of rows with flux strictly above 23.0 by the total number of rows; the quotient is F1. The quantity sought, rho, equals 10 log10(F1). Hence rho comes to -4.3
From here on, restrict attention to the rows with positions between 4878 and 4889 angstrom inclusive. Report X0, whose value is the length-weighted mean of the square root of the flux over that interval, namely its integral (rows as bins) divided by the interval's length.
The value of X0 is 4.77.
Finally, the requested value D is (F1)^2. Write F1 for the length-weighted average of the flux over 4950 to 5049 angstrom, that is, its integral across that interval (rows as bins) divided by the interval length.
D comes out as 523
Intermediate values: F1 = 22.9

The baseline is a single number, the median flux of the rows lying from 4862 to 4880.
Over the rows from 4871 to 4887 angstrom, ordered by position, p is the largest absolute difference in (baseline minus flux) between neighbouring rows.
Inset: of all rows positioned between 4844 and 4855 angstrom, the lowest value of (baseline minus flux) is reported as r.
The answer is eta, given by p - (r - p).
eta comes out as 3.1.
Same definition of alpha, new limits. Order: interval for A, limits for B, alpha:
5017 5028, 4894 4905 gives -0.54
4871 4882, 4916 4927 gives -0.48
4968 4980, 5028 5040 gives -0.48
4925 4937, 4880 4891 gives -0.43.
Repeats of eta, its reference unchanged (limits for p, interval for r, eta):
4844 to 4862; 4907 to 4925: 7.8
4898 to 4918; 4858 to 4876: 3.2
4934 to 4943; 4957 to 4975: 3.8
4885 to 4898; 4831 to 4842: 4.6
